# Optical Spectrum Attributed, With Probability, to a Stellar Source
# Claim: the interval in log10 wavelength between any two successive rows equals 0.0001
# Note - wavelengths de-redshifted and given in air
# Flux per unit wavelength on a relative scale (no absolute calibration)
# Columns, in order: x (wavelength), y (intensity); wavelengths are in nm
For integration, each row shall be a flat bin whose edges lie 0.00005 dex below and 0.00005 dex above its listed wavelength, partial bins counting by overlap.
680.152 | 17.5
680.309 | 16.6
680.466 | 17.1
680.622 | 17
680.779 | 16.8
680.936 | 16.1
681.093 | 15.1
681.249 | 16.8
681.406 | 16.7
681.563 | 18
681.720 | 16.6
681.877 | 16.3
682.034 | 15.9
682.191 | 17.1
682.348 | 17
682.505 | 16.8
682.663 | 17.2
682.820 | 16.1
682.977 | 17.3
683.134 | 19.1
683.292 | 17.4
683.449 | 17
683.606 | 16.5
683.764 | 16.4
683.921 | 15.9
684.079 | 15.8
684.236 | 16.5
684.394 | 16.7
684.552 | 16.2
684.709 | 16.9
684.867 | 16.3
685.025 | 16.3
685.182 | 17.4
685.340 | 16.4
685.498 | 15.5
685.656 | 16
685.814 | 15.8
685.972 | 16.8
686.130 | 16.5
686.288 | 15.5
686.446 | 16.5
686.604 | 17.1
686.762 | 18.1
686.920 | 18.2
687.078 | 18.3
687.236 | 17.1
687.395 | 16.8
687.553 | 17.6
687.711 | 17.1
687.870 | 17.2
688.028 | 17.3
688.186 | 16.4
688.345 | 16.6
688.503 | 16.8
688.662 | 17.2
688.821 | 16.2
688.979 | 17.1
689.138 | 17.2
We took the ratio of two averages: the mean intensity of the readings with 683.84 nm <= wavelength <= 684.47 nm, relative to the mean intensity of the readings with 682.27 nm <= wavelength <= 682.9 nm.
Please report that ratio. 0.97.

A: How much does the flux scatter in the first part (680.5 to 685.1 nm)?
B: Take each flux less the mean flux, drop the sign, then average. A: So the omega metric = 0.52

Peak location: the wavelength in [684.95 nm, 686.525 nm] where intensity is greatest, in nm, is 685.182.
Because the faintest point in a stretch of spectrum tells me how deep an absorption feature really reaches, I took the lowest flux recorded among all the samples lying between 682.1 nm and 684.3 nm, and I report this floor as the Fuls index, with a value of 15.8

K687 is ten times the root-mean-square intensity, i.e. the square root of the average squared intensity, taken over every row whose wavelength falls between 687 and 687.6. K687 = 175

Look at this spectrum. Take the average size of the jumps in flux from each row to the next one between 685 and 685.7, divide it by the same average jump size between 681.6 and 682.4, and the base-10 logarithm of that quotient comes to 0.24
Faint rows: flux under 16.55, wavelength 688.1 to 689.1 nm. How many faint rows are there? 2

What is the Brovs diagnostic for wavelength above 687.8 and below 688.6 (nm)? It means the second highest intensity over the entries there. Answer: 17.2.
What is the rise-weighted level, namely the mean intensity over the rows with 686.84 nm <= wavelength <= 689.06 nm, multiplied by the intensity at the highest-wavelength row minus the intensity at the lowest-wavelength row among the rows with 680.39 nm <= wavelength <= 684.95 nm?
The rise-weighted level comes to -14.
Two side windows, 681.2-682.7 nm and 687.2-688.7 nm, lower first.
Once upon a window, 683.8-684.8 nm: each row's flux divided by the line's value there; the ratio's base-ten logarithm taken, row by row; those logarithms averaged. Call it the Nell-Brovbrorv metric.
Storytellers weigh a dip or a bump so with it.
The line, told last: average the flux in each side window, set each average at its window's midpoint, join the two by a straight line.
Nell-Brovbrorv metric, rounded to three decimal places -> -0.015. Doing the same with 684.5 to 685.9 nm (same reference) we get -0.016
